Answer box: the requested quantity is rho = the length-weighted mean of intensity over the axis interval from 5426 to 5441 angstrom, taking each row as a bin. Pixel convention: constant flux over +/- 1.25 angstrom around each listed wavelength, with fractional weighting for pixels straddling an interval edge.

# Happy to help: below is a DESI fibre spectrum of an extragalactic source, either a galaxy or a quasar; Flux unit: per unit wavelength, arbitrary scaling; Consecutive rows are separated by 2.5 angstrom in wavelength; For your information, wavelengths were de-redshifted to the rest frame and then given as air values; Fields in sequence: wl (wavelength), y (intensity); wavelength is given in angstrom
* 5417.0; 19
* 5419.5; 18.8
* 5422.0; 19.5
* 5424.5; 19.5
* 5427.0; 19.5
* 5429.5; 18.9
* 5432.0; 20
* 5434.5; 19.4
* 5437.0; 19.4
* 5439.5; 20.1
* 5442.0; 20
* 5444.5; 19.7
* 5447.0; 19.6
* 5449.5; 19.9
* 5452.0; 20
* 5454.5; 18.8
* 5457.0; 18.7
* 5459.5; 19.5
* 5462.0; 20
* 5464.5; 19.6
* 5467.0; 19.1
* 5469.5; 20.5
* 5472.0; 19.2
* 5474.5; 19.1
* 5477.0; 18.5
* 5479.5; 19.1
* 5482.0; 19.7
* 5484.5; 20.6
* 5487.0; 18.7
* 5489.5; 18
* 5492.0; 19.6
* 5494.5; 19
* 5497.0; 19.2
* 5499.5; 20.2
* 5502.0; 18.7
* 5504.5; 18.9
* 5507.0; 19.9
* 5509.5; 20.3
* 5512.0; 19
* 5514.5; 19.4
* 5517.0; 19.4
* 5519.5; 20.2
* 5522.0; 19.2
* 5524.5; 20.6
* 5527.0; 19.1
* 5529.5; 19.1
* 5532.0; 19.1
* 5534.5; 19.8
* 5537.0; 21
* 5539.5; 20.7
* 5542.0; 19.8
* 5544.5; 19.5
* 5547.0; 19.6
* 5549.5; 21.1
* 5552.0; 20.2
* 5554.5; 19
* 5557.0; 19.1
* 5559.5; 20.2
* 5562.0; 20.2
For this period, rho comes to 19.6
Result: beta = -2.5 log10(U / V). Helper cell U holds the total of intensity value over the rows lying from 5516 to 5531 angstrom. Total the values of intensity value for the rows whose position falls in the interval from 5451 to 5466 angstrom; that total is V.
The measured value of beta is -0.009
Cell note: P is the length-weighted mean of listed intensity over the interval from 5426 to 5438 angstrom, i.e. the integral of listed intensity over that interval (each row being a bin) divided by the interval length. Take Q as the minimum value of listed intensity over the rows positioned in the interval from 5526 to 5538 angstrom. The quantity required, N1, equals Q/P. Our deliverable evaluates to 0.983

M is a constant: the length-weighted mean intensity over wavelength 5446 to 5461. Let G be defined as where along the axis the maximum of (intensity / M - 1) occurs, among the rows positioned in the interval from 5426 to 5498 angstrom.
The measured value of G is 5484.5 angstrom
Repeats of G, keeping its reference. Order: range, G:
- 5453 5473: 5469.5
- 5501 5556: 5549.5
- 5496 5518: 5509.5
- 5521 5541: 5537.0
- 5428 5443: 5439.5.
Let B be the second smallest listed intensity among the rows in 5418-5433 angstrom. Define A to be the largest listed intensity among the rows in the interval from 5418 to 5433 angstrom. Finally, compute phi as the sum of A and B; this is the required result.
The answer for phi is 38.9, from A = 20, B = 18.9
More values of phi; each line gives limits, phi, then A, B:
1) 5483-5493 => 39.3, 20.6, 18.7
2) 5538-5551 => 40.7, 21.1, 19.6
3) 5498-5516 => 39.2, 20.3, 18.9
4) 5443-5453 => 39.7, 20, 19.7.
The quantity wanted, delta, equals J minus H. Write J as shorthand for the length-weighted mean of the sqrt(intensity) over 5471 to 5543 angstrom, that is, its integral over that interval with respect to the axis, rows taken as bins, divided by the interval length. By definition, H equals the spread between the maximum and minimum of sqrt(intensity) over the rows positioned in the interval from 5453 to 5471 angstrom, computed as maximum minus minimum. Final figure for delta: 4.21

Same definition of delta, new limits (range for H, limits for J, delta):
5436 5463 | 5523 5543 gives 4.30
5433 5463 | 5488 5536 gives 4.25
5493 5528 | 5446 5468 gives 4.20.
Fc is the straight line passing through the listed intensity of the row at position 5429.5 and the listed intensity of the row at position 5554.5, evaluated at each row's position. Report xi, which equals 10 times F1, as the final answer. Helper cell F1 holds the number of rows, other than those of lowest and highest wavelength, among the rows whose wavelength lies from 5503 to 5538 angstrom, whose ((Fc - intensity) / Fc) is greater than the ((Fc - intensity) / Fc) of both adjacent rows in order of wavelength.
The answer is 40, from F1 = 4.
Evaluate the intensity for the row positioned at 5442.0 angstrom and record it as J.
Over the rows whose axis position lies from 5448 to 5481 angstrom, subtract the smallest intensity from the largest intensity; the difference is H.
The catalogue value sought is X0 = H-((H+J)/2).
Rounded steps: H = 2.0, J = 20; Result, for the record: -9.0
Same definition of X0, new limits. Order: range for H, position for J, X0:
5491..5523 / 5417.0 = -8.7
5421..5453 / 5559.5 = -9.5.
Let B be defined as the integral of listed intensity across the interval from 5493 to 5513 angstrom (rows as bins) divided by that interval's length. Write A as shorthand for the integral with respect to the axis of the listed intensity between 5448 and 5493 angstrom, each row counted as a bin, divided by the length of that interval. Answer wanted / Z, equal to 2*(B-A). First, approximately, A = 19.4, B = 19.4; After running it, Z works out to 0.08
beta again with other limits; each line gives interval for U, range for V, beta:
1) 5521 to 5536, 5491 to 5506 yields -0.012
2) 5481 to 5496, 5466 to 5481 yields -0.001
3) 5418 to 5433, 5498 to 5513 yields 0.007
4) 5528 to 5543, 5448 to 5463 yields -0.024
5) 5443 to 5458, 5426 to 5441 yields 0.006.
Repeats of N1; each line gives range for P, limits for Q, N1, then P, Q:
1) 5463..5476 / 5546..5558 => 0.975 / 19.5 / 19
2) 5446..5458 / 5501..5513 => 0.963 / 19.4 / 18.7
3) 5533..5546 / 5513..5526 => 0.954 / 20.1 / 19.2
